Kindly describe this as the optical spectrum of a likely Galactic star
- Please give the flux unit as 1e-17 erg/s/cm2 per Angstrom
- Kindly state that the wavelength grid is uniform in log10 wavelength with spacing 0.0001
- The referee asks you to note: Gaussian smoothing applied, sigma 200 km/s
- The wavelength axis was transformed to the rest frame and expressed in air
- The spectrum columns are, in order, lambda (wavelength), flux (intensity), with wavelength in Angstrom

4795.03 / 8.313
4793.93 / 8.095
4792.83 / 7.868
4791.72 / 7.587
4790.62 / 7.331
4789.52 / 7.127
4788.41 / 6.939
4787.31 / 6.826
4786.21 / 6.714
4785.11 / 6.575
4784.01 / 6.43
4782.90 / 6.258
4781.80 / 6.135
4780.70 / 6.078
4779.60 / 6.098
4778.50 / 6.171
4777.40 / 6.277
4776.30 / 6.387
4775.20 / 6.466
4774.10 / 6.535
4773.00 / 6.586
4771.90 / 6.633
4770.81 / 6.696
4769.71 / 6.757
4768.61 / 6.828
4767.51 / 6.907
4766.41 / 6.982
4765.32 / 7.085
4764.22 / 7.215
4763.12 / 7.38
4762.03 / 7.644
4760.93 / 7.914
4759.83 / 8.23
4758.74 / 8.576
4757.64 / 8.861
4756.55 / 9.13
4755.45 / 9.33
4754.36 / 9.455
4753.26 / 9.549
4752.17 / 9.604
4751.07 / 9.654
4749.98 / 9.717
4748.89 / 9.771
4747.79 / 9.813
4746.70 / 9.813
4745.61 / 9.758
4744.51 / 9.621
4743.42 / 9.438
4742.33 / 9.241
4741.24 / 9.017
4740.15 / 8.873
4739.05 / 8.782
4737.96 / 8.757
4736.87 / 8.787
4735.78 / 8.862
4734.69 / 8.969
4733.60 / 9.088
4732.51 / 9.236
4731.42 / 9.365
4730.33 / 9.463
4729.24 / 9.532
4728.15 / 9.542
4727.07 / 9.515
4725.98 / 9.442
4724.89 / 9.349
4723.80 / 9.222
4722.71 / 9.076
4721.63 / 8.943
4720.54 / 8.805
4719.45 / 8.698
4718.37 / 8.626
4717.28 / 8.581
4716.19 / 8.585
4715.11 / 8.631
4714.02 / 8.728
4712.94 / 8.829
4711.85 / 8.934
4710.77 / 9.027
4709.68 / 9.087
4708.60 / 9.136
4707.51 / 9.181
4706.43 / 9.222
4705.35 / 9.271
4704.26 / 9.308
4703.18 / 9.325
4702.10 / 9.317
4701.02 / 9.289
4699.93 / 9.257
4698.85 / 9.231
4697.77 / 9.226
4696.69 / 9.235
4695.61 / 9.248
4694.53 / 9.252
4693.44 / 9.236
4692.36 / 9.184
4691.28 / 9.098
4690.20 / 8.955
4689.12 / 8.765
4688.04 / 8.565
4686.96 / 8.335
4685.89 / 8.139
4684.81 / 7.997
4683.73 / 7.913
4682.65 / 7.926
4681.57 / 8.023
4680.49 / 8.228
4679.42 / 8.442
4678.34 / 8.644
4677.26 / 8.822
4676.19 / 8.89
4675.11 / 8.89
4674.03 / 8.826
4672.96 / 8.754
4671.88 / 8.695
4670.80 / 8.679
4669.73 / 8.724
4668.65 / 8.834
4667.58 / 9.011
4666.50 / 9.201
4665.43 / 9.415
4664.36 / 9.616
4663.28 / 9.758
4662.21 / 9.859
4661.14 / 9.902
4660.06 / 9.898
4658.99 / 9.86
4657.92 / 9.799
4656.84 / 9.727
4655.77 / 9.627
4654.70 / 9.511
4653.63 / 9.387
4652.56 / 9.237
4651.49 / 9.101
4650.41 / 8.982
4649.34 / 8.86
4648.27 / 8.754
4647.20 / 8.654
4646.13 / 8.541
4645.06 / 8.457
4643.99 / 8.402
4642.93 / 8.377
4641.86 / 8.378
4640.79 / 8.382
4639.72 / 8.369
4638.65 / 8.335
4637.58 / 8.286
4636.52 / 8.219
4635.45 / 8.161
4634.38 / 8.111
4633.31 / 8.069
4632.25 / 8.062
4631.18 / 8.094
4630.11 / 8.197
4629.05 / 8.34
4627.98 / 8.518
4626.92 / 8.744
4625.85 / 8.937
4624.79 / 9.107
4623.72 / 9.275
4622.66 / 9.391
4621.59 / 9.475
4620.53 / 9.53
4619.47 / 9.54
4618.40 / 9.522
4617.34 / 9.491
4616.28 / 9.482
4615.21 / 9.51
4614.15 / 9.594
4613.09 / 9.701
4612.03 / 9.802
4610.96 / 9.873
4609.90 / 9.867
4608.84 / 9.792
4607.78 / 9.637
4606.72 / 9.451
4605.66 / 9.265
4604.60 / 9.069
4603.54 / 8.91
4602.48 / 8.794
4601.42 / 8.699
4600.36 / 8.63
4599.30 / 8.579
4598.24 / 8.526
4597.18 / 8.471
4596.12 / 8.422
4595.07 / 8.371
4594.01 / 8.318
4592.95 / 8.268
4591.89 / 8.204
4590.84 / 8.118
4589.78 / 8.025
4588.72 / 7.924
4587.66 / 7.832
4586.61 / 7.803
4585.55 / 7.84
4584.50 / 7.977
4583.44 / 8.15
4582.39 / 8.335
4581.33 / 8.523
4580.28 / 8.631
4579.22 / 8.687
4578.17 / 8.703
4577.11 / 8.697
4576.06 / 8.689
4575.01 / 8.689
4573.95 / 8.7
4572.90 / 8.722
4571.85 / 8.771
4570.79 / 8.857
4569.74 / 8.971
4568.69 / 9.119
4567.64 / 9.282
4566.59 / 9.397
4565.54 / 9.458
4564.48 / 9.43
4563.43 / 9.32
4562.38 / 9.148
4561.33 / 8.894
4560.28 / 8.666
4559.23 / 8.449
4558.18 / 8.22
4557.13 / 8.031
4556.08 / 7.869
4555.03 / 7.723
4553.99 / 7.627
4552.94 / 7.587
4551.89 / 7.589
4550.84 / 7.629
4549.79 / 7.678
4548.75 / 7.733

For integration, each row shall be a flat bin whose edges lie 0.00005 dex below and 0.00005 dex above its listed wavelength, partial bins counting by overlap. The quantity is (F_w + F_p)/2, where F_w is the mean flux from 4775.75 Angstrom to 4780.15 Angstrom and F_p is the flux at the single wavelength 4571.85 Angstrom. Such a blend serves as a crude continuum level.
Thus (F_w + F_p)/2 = 7.5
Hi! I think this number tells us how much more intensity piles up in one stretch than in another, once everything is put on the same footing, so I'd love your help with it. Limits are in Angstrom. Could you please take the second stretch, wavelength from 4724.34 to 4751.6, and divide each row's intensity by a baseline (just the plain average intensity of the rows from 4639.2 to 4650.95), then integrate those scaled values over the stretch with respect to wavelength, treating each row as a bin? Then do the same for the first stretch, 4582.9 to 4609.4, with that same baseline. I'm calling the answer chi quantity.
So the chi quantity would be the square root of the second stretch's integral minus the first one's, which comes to 1.8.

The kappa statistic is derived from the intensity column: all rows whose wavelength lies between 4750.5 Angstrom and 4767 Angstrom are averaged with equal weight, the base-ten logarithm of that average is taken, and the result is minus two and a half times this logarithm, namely -2.32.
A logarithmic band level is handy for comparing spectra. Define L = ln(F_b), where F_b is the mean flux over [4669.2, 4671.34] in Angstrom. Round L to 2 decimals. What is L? 2.16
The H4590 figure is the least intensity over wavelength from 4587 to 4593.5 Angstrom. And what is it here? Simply 7.832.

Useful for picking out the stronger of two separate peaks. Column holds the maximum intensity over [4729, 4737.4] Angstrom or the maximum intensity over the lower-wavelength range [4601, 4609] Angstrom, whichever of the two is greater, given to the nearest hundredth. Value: 9.79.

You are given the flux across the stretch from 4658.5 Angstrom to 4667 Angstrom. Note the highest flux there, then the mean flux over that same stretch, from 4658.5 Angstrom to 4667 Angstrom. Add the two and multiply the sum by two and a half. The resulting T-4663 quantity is 49.0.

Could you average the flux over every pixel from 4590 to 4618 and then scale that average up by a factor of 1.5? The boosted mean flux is 13.5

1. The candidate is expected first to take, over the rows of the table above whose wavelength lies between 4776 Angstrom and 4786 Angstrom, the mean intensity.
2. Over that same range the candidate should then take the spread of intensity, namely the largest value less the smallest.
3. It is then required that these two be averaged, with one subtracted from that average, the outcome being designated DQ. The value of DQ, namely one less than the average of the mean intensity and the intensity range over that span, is 2.4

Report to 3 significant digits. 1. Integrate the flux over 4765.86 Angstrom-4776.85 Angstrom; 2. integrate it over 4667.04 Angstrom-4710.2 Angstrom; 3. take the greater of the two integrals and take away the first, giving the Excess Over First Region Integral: 309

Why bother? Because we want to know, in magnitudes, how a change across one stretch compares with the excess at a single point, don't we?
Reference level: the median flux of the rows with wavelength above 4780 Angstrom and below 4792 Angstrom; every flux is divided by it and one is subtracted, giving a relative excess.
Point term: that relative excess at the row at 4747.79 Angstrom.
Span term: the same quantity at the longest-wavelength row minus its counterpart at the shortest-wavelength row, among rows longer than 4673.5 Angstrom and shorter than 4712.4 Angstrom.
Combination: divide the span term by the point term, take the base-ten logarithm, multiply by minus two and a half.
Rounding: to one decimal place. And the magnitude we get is 3.6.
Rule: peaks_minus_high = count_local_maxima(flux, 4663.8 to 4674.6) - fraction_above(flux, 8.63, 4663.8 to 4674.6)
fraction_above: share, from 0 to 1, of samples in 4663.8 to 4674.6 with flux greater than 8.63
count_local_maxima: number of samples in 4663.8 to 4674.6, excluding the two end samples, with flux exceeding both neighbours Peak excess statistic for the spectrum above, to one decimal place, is -1.0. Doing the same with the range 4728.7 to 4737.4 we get -1.0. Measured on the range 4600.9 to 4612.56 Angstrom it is 0.0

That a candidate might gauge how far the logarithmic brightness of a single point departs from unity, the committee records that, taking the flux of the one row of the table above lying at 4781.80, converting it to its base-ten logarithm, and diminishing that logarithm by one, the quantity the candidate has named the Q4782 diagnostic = -0.21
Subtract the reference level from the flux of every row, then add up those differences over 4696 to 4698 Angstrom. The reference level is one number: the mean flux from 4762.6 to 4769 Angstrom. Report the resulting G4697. 4.3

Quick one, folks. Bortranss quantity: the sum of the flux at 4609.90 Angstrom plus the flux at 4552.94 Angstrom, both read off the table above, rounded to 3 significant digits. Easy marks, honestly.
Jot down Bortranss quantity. 17.5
